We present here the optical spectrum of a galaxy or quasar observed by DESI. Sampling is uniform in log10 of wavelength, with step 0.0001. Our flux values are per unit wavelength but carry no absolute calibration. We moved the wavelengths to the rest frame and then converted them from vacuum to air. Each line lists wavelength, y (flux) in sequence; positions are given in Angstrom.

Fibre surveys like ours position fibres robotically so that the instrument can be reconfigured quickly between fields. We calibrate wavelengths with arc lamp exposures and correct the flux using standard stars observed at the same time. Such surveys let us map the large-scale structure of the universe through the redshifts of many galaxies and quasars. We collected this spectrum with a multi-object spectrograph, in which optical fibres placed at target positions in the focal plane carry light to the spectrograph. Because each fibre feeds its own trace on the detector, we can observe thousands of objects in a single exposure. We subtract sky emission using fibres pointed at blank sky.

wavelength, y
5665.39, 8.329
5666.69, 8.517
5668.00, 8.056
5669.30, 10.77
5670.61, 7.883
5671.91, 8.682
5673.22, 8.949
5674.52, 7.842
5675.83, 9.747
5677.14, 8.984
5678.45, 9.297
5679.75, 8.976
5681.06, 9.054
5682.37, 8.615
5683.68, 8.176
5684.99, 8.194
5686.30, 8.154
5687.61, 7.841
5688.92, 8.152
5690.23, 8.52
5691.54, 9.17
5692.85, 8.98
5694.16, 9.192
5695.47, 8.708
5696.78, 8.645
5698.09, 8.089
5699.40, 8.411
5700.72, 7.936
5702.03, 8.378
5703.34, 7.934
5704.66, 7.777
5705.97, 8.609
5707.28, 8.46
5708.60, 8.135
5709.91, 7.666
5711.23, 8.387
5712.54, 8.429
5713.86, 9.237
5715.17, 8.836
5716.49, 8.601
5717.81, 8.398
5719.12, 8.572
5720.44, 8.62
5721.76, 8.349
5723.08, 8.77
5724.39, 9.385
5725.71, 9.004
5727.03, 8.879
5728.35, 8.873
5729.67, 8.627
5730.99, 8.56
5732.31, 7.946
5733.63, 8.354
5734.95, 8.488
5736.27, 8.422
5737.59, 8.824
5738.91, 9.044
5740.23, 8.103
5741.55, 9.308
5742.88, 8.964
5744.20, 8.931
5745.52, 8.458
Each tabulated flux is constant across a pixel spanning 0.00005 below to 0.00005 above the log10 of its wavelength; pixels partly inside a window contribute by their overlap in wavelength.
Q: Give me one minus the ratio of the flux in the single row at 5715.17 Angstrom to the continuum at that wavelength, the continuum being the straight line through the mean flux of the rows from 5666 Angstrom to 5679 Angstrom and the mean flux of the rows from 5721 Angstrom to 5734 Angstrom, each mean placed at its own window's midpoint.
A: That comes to -0.01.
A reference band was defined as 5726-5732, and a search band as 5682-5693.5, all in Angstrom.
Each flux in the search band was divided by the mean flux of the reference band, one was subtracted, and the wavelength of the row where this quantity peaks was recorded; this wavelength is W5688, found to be 5691.54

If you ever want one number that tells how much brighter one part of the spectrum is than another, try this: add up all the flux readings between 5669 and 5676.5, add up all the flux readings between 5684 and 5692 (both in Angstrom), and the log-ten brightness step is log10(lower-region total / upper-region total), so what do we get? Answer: 0.032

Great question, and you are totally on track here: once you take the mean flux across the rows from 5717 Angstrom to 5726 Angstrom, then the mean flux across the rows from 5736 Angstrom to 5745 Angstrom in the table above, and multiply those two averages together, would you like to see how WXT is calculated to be 76.8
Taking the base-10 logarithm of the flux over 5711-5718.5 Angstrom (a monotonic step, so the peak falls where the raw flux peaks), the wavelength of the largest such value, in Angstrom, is 5713.86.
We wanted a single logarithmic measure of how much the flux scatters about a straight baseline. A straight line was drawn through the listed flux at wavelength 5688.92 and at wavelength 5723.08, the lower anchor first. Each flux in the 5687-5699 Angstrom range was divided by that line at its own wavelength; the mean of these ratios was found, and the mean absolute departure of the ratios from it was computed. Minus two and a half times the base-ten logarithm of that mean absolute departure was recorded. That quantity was 3.4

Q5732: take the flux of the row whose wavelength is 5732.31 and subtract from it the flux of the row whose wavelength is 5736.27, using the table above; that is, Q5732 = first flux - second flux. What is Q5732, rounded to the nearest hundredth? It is -0.48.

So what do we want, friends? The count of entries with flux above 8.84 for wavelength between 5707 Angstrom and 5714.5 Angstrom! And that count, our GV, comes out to 1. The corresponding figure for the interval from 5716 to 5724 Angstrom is 0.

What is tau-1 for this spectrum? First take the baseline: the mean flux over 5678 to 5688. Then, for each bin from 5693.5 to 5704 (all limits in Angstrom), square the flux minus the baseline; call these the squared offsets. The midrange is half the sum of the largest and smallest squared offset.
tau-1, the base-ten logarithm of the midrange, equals -0.66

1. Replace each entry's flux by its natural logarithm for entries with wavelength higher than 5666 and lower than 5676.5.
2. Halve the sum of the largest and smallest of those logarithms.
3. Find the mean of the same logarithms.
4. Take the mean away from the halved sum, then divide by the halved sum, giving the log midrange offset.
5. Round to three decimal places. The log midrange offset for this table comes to 0.022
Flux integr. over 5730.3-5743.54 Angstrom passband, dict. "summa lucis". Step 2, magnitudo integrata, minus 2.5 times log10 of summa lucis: -5.1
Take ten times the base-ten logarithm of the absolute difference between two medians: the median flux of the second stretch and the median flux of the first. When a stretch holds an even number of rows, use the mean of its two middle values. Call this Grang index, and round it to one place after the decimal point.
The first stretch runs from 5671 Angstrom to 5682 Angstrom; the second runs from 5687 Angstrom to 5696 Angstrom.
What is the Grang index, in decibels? -5.7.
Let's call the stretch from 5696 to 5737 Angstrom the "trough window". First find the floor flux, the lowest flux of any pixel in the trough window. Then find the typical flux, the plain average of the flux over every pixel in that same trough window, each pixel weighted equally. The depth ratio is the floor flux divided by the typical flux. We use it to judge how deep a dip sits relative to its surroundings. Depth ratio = 0.904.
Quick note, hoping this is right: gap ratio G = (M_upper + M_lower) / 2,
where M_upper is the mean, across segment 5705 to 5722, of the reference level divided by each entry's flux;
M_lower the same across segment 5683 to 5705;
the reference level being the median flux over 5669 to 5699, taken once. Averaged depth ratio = 1.03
